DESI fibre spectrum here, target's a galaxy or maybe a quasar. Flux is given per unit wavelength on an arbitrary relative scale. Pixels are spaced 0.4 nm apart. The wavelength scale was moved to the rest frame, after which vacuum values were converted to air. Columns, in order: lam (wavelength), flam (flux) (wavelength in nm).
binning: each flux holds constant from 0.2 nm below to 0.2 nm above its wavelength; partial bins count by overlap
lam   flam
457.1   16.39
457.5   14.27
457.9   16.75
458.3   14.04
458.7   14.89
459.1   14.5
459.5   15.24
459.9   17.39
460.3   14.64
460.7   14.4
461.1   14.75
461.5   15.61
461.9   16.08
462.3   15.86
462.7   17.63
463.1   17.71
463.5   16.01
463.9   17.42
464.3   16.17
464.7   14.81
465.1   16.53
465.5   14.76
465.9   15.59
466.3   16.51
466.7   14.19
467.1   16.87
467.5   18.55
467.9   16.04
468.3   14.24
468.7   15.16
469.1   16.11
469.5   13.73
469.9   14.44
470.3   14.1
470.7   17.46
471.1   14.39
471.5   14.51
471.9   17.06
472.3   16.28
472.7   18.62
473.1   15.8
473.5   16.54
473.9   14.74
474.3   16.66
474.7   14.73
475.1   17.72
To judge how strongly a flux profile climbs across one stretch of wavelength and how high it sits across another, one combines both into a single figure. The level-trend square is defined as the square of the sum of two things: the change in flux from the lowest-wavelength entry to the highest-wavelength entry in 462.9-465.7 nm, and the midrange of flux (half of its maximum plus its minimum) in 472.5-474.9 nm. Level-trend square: 188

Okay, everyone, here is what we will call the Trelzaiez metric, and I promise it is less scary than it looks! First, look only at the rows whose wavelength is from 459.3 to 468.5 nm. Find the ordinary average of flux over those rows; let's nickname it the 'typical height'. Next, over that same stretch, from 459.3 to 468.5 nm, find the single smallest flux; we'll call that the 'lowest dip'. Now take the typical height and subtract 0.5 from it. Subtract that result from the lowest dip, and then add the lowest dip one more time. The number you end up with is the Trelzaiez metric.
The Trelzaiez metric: 12.9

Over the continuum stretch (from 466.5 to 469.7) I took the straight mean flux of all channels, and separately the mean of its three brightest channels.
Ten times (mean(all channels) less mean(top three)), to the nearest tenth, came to -15.7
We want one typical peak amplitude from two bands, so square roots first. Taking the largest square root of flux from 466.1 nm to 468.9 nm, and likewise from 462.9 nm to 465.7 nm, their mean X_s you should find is 4.26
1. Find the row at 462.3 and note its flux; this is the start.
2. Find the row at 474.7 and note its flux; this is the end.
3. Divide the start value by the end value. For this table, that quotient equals 1.08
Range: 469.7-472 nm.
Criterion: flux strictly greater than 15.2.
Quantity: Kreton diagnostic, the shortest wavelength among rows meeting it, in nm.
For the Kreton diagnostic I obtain 470.7 nm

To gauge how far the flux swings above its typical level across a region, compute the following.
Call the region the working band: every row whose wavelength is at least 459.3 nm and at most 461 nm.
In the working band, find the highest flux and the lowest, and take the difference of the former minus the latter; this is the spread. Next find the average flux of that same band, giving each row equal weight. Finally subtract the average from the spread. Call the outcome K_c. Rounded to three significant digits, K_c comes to -12.4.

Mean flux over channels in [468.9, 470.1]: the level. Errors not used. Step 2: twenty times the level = 295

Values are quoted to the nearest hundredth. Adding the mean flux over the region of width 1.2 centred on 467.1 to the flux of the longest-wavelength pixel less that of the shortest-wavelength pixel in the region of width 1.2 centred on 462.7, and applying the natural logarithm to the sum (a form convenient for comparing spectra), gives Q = 2.91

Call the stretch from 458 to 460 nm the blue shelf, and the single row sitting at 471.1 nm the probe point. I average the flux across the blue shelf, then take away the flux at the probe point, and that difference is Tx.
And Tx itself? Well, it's 0.8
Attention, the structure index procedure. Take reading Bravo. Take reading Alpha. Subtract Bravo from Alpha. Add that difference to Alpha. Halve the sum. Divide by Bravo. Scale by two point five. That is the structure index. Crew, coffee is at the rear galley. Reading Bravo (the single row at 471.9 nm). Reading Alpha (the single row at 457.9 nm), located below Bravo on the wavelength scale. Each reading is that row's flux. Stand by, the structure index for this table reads 1.2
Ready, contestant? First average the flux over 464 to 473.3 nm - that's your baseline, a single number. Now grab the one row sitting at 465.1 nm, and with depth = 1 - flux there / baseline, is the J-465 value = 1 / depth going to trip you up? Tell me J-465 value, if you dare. -20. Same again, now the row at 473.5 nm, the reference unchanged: -20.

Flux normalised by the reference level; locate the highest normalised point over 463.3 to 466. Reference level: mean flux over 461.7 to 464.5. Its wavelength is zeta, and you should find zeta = 463.9 nm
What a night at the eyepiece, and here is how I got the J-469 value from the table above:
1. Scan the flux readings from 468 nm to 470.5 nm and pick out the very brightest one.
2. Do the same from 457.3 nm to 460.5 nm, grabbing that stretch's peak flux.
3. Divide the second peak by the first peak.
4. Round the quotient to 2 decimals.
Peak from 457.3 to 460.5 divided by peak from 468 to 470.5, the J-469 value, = 1.08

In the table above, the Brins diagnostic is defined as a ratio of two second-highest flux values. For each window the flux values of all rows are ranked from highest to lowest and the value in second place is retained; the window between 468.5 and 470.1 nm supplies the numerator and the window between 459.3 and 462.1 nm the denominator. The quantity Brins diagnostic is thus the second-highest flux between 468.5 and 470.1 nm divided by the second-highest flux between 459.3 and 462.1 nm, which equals 0.94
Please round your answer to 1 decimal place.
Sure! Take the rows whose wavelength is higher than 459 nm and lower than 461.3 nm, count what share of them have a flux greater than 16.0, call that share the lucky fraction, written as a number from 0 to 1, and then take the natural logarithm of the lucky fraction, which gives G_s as -1.8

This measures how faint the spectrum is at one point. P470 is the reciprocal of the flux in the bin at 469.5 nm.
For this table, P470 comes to 0.073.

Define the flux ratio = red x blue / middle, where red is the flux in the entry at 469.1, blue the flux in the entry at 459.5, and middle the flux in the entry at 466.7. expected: 17.3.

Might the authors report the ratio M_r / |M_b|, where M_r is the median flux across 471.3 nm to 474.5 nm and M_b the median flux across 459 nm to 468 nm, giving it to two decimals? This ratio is 1.02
